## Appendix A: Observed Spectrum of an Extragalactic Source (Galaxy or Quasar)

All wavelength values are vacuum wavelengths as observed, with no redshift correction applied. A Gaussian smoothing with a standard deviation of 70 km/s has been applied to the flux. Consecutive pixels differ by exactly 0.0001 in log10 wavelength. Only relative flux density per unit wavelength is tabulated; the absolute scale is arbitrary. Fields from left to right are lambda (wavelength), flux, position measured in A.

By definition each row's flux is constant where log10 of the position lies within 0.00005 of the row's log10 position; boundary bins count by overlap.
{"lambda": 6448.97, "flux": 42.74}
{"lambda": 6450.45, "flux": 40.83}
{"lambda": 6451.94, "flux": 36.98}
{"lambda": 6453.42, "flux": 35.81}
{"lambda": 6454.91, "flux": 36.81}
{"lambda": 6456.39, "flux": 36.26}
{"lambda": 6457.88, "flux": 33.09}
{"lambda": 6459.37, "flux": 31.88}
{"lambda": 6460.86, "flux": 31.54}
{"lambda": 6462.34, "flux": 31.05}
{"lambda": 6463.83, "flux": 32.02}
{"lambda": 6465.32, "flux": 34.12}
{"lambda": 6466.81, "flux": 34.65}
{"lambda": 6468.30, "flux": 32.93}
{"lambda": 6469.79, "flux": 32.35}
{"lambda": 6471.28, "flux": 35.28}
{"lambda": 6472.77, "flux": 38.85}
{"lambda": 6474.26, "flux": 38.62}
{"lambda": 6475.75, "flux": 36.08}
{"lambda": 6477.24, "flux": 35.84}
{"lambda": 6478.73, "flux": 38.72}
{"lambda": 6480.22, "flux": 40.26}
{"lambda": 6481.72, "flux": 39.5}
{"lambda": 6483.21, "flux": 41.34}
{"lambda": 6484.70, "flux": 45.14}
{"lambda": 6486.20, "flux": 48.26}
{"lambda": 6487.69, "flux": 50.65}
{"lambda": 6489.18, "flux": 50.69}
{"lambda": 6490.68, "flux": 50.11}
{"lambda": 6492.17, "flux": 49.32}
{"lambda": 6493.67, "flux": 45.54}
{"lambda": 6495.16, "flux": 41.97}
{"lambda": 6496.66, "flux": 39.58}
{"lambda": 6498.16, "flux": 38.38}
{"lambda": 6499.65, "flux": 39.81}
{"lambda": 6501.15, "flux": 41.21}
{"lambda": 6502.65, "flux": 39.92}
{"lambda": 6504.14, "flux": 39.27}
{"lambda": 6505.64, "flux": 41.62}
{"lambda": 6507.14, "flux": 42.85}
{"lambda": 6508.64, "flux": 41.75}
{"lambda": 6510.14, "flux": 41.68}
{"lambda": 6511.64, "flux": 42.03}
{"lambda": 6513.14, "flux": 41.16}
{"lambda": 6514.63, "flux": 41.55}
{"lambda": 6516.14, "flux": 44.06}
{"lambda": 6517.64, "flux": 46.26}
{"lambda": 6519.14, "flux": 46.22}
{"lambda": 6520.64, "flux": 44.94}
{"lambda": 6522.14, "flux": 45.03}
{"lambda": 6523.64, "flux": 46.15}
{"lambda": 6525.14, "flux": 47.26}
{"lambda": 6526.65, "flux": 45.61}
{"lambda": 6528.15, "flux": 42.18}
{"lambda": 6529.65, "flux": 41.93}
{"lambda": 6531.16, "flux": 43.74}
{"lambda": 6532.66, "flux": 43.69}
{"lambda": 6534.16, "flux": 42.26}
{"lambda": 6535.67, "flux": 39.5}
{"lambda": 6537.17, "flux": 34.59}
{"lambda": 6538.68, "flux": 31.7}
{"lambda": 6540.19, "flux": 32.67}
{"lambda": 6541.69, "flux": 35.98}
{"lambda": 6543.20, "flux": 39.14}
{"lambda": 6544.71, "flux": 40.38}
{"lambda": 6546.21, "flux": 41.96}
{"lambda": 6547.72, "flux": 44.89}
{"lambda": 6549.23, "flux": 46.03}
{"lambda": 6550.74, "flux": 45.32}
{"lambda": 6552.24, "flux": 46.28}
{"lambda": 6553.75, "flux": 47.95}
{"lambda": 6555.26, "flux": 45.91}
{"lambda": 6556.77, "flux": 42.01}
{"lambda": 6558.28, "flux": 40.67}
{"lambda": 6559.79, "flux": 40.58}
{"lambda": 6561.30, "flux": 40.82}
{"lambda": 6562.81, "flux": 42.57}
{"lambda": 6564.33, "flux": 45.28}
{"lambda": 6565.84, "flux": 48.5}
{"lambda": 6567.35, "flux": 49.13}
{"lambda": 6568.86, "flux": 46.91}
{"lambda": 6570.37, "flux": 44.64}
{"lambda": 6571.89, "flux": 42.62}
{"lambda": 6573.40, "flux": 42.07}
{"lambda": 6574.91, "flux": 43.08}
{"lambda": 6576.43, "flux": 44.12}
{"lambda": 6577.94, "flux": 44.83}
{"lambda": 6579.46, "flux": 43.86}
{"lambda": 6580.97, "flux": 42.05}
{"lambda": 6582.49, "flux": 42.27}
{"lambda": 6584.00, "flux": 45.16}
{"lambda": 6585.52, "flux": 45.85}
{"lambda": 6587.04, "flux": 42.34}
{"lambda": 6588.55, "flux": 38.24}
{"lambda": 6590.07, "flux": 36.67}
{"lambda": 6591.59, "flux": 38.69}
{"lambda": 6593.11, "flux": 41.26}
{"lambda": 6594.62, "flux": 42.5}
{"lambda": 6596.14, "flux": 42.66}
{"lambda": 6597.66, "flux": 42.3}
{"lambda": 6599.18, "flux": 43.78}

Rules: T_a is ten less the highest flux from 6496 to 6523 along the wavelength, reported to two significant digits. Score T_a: -36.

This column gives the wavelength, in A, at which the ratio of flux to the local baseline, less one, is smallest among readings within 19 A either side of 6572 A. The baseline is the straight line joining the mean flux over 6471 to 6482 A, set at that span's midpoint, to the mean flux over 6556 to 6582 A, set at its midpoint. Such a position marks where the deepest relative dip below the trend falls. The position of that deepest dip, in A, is 6590.07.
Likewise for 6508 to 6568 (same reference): 6538.68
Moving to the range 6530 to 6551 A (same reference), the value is 6538.68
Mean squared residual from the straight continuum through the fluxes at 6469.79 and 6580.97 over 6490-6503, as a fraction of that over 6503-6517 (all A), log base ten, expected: 0.38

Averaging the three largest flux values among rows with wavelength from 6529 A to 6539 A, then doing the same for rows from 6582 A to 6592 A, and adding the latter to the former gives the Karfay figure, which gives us 87.7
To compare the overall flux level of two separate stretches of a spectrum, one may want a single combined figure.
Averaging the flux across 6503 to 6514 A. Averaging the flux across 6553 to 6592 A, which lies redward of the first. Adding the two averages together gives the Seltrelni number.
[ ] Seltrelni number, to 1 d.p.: 84.8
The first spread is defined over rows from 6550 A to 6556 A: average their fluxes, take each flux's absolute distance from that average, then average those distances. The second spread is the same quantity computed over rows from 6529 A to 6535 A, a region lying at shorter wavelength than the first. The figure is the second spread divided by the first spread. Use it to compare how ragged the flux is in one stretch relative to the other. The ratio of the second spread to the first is 1.02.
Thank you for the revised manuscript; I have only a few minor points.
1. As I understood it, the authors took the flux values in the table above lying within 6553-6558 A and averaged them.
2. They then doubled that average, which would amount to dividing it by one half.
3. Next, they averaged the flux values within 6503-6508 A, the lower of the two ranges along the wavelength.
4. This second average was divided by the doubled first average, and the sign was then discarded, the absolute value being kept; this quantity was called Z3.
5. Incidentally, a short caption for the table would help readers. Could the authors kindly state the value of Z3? 0.46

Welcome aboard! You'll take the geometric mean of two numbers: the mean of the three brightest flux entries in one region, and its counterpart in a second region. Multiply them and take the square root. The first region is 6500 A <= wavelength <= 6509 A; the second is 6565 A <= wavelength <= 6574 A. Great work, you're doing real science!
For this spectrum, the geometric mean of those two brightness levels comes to 45.0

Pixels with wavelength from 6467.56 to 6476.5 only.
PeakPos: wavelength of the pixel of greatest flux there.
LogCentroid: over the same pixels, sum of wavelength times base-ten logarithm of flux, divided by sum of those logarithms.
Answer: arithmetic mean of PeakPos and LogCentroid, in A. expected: 6472.4 A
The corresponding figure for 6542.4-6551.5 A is 6548.1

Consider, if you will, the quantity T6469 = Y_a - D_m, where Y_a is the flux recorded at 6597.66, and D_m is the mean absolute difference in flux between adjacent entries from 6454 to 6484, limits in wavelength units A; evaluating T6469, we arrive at 40.82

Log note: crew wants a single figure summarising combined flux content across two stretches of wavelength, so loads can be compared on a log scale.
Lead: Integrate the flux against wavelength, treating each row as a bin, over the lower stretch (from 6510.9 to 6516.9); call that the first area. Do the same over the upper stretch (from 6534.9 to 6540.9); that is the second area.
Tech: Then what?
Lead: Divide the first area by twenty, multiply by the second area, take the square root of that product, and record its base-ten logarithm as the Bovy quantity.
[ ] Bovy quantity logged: 1.71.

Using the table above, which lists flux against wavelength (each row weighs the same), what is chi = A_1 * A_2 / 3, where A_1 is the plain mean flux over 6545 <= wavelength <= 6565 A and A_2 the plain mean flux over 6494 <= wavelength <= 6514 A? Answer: 598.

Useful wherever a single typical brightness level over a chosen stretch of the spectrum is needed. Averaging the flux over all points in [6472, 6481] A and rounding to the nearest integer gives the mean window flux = 38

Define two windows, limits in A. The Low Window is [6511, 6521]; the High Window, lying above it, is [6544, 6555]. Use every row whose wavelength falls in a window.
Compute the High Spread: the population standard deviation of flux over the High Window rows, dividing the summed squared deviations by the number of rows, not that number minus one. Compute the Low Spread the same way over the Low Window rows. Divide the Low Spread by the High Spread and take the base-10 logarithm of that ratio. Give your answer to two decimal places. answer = -0.08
